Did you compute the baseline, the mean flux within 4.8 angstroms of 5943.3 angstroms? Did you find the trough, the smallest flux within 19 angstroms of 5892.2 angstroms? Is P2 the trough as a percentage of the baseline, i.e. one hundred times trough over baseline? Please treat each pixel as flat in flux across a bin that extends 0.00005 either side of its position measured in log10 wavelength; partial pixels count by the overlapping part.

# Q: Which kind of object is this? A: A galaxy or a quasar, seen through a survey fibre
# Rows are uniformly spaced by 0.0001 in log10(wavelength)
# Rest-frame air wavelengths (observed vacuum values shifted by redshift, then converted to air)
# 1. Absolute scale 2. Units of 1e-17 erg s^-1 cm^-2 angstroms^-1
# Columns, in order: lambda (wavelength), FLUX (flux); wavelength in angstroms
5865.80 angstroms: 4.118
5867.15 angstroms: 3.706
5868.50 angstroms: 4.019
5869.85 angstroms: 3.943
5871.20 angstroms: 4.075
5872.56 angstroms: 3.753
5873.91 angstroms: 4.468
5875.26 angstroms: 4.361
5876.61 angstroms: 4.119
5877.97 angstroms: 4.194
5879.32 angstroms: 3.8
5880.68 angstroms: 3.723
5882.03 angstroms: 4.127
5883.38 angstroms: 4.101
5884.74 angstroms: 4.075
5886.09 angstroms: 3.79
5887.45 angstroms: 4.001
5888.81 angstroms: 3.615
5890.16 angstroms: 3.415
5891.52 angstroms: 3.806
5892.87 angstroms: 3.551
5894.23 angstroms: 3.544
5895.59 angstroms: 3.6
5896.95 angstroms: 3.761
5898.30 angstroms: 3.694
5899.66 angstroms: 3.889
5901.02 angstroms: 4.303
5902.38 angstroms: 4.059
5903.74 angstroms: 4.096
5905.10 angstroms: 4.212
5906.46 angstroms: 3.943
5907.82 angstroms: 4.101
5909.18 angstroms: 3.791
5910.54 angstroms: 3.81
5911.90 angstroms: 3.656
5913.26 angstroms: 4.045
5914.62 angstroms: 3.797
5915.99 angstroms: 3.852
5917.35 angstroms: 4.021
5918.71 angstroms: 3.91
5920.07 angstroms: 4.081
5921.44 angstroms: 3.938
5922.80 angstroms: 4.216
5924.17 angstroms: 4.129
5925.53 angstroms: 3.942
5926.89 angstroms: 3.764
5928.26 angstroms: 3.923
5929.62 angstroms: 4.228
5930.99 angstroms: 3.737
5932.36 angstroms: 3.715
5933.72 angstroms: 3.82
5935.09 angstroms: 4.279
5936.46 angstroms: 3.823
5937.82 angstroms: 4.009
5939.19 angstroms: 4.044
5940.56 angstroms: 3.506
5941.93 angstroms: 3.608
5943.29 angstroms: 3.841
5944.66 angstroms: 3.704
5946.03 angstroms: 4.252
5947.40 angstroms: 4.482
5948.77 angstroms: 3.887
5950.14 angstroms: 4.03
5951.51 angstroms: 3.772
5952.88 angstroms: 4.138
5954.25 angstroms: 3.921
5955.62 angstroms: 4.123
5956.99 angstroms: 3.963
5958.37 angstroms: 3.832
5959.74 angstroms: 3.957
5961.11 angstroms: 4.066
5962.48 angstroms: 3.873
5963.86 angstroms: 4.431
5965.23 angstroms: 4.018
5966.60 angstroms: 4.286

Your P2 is 87.1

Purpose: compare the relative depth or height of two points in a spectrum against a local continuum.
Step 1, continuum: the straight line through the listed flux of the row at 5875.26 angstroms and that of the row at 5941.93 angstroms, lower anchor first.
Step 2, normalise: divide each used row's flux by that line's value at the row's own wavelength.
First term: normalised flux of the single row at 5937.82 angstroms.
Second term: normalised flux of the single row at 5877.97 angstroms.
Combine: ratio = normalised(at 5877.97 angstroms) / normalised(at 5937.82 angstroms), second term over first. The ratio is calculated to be 0.88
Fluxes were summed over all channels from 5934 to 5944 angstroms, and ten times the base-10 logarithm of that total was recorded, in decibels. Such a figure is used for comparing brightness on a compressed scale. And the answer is 14.3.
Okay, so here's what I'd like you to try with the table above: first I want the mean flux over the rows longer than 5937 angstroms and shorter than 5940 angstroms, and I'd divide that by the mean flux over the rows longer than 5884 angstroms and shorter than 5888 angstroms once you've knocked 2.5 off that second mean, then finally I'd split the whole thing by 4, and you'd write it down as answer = 0.69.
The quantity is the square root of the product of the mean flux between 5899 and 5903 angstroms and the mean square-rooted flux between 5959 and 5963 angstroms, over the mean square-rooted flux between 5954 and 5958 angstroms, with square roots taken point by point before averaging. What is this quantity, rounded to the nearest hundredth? 1.43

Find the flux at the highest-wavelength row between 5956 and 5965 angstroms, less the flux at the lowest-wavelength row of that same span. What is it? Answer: 0.5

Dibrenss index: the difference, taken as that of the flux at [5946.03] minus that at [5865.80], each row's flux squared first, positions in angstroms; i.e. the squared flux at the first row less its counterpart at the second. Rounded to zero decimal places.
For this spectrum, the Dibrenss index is 1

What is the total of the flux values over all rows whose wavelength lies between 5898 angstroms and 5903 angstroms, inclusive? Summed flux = 15.9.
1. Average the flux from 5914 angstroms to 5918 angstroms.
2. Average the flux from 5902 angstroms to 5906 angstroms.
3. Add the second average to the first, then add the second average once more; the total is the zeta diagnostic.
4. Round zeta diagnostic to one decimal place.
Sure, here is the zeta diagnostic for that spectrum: 12.1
